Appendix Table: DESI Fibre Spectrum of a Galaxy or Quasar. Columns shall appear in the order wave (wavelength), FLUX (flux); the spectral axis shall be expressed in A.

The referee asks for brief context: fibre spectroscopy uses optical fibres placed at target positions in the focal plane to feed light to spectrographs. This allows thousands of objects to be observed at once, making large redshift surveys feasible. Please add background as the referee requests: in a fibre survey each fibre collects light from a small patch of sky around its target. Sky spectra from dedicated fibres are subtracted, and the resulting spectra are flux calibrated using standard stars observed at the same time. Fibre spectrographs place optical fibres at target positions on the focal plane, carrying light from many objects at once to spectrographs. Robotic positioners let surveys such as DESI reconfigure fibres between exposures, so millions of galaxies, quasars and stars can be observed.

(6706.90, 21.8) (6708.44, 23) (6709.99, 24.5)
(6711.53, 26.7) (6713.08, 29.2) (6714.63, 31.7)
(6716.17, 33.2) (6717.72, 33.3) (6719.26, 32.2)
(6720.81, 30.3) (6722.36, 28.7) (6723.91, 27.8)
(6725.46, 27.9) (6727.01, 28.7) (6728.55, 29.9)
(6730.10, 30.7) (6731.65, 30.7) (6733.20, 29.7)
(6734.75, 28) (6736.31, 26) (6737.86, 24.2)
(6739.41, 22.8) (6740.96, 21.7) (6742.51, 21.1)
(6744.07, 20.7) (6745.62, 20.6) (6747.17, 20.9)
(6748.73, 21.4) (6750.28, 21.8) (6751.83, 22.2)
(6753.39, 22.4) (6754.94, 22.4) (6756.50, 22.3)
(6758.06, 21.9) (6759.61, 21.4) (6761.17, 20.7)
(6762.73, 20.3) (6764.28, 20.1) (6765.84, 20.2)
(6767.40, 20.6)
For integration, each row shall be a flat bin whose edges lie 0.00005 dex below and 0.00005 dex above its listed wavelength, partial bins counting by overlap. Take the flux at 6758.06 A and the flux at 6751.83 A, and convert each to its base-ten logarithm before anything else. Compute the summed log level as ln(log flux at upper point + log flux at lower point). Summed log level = 0.99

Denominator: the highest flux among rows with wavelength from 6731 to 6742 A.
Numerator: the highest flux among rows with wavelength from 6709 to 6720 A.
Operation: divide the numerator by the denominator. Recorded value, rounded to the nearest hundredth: 1.08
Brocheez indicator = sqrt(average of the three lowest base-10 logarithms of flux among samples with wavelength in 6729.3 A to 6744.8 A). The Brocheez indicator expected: 1.15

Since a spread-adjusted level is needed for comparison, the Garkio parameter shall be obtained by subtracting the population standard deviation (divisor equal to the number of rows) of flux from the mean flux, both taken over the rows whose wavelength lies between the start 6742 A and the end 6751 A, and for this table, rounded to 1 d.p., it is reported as 20.7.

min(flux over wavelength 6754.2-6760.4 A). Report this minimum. 21.4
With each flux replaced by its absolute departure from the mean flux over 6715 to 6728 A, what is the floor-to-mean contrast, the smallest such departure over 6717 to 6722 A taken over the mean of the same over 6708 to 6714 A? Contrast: 0.0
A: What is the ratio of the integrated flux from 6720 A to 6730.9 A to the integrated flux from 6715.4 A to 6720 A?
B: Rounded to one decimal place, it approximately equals 2.1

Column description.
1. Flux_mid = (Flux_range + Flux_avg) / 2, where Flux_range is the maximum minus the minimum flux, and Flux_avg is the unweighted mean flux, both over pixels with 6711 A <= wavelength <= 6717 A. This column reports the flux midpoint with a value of 18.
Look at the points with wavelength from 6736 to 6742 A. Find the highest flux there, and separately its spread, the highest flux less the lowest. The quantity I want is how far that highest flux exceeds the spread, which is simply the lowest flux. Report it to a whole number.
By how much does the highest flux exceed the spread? 22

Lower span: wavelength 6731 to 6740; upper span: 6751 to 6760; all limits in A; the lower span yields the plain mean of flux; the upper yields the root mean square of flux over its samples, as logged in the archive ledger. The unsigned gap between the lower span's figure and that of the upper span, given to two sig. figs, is 4.8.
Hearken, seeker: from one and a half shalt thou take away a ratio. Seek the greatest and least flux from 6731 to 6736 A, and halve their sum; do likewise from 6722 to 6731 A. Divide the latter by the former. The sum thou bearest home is 0.50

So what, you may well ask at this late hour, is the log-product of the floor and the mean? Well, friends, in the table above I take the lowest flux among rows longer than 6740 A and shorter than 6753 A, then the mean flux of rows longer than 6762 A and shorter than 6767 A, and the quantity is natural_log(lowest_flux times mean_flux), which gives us 6.03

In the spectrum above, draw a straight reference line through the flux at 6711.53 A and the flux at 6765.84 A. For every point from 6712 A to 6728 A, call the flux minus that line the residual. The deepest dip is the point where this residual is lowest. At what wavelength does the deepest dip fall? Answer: 6723.91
